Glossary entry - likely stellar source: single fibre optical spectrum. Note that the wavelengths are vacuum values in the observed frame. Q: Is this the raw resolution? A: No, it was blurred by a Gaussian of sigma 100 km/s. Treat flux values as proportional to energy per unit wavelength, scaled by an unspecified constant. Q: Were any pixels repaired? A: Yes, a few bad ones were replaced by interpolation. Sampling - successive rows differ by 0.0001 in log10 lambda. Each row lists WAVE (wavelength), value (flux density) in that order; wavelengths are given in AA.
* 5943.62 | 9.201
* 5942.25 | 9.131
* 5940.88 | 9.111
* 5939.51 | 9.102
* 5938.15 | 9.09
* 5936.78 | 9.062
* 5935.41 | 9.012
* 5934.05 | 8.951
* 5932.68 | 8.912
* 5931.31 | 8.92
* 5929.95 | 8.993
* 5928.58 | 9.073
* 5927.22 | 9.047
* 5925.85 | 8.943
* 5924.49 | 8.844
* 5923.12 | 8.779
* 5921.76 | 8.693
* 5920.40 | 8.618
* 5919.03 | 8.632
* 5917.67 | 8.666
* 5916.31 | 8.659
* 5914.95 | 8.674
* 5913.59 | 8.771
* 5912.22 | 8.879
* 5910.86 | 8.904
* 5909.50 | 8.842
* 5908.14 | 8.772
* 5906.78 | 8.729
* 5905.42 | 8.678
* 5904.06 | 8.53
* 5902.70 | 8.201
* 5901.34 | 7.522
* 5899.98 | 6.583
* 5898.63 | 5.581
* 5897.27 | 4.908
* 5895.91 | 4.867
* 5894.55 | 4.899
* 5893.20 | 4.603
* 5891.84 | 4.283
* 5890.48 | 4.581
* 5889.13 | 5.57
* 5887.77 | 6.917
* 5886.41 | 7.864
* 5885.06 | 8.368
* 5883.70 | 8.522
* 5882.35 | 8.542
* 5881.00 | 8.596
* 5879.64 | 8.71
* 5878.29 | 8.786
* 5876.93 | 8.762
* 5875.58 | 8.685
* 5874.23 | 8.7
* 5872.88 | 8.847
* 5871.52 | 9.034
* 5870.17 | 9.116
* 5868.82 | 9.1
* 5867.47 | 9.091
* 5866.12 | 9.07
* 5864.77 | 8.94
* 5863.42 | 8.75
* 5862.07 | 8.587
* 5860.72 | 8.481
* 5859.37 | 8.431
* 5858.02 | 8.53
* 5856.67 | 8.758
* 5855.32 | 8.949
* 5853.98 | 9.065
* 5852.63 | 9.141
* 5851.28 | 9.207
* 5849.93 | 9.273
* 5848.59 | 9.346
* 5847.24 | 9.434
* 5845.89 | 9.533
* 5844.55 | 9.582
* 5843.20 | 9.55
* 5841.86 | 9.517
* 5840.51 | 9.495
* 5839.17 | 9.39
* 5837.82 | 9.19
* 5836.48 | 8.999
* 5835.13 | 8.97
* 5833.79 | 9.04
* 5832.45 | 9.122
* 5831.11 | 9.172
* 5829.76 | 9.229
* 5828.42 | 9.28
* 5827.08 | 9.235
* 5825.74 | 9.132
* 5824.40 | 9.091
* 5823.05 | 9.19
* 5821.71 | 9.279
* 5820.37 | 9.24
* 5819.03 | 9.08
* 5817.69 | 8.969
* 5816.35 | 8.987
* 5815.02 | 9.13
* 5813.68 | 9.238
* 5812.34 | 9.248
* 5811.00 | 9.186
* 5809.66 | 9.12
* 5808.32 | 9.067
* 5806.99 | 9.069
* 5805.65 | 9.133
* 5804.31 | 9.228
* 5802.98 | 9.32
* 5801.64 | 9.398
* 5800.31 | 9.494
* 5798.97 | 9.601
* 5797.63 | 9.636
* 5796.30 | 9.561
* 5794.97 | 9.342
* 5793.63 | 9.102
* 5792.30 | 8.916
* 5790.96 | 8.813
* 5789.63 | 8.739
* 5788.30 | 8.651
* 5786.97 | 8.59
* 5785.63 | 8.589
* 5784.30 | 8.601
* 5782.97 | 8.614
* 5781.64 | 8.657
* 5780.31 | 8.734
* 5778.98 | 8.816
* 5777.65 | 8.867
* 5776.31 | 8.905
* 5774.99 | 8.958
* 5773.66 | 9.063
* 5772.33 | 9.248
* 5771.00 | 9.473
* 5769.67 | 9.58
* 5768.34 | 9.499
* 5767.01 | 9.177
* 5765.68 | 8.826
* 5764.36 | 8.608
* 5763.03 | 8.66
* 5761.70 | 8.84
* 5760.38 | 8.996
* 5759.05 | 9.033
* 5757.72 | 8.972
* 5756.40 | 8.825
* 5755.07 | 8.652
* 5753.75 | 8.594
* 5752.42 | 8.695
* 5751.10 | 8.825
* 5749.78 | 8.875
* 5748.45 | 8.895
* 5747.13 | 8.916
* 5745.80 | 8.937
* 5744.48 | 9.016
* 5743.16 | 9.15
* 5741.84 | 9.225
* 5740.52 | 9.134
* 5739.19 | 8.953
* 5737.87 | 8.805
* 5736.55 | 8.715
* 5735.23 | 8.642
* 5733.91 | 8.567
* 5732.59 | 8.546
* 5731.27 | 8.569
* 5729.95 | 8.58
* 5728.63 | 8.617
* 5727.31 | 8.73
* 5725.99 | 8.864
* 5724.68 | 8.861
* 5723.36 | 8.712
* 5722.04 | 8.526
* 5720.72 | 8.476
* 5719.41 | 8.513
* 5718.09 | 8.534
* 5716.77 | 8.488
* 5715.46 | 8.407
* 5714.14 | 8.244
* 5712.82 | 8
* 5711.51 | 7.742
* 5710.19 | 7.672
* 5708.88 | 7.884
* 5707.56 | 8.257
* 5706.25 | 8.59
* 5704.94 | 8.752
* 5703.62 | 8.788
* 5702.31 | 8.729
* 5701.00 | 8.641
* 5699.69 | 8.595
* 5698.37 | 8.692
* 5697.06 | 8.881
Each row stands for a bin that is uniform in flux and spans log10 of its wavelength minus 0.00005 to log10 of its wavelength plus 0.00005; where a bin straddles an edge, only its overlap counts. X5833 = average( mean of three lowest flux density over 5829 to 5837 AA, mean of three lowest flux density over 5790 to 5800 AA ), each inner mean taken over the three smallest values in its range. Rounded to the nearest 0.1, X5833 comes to 9.0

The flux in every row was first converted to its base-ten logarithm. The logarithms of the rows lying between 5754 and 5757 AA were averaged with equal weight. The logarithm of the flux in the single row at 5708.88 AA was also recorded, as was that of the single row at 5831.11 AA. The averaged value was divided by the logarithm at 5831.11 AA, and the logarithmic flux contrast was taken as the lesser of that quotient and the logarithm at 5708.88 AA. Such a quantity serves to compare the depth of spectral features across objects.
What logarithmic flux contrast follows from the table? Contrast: 0.897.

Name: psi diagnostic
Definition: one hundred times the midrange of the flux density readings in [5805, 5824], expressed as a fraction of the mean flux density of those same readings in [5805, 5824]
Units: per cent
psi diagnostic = 100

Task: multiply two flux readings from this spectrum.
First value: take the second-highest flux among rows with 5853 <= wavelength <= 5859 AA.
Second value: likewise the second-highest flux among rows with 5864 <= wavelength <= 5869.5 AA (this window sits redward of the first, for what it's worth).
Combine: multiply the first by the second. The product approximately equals 81.4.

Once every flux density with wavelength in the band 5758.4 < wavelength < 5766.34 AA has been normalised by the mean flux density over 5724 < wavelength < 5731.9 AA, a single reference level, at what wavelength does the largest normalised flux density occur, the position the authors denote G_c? 5759.05 AA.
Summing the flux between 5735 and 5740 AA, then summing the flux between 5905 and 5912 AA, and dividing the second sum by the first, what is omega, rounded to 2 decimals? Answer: 1.25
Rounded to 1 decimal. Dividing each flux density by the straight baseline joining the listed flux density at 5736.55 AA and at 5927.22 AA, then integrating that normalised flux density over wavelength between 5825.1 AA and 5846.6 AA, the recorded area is 22.4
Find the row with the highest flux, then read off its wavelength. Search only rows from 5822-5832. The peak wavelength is 5828.42 AA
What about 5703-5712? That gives 5703.62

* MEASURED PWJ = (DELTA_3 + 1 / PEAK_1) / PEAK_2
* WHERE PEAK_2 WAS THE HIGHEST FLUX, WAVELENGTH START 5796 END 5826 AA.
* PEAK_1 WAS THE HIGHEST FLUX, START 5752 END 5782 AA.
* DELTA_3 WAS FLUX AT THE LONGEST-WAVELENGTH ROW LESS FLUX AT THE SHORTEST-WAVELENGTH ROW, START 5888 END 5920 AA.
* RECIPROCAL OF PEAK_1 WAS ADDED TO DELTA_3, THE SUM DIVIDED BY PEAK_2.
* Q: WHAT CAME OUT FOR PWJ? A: 0.33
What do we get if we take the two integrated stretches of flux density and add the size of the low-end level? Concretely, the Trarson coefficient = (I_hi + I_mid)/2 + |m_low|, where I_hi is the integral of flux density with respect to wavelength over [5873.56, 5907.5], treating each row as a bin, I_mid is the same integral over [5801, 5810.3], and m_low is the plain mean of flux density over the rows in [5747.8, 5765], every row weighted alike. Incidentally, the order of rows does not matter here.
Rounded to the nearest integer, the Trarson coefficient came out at 174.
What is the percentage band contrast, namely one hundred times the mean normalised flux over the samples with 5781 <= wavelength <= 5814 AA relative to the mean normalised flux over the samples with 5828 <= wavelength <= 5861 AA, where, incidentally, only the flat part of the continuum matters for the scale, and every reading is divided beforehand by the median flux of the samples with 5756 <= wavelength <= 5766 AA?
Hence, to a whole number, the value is 99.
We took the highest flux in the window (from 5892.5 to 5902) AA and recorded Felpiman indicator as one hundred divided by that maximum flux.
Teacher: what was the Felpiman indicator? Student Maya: 13.3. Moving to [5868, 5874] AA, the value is 11.0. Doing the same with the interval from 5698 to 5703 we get 11.5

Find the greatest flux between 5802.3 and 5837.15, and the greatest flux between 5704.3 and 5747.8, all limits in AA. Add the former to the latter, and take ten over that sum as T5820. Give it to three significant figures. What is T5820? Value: 0.539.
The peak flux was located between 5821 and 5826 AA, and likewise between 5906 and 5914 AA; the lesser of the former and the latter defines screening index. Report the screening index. 8.90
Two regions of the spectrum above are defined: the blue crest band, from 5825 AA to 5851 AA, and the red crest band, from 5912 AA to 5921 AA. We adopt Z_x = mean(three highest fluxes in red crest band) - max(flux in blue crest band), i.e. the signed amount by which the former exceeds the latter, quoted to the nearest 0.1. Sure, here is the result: -0.8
